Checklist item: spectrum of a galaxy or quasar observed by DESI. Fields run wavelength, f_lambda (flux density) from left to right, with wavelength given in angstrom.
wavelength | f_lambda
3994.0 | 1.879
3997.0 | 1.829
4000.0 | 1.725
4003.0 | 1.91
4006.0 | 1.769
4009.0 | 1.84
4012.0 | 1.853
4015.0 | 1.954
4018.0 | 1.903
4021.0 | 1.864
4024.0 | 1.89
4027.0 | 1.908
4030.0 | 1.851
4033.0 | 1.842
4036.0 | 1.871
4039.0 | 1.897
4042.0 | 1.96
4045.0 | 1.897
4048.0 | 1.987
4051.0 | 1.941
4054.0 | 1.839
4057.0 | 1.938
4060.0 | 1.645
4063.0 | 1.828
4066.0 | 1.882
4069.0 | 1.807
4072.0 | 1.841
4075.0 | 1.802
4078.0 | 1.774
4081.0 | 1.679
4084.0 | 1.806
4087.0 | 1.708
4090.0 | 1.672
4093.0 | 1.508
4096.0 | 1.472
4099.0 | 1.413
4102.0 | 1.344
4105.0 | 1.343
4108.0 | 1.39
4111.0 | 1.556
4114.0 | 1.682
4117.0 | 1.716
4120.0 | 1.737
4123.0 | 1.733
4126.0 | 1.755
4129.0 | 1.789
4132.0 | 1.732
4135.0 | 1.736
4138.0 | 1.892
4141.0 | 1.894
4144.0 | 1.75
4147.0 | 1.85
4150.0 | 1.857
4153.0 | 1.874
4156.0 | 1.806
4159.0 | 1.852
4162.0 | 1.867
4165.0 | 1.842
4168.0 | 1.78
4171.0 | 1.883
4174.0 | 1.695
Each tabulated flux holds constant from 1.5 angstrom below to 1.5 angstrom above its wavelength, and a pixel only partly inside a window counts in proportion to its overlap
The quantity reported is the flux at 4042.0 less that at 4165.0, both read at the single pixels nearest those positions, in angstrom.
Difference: 0.12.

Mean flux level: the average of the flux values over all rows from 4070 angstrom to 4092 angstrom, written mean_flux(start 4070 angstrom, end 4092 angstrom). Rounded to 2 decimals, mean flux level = 1.75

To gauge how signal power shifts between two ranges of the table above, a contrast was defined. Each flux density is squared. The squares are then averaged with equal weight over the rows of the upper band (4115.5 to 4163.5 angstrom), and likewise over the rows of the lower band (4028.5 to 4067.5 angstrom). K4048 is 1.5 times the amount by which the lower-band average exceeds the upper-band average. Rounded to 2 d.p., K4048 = 0.41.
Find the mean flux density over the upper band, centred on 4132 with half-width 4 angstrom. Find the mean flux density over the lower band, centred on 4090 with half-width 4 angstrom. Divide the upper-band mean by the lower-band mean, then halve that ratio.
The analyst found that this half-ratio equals 0.54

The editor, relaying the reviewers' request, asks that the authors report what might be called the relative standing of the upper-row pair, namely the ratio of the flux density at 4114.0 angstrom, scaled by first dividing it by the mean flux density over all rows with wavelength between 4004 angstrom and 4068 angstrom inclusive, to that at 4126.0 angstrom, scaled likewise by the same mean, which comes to 0.96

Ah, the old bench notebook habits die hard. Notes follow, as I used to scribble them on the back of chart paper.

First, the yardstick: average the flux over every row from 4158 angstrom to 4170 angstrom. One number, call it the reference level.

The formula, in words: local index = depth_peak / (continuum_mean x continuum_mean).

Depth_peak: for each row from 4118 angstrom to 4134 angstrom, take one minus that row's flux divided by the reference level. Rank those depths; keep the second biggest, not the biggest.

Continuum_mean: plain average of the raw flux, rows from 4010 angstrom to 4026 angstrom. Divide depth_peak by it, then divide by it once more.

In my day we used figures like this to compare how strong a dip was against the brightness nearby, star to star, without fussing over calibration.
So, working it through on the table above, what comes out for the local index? 0.016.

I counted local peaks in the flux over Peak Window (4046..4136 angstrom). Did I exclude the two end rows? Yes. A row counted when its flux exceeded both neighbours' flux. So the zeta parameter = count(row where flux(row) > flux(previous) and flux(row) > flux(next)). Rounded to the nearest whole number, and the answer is 6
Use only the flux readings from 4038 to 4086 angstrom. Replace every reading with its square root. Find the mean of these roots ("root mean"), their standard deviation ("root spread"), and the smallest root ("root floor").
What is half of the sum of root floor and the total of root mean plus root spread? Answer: 1.34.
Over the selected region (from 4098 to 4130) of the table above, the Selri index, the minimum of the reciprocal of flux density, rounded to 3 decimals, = 0.559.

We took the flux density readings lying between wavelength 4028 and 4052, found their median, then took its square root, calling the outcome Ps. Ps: 1.38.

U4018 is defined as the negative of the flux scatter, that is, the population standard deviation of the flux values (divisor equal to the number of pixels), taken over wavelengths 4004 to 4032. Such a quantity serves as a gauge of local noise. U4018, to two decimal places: -0.05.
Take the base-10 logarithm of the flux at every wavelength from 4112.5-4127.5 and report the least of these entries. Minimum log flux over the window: 0.226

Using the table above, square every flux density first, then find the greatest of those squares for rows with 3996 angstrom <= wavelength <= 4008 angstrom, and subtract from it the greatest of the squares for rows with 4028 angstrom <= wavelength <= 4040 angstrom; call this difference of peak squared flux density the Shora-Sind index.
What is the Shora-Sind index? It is 0.0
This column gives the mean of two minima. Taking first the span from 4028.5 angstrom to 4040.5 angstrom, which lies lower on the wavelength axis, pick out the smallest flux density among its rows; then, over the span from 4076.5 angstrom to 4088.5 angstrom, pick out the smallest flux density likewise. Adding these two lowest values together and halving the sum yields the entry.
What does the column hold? 1.76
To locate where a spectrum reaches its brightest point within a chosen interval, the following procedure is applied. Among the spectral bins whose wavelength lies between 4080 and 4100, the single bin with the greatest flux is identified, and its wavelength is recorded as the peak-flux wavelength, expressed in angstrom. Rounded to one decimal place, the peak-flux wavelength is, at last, 4084.0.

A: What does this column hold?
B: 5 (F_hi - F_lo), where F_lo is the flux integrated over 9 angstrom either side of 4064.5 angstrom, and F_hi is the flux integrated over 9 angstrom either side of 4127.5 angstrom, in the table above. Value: -7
